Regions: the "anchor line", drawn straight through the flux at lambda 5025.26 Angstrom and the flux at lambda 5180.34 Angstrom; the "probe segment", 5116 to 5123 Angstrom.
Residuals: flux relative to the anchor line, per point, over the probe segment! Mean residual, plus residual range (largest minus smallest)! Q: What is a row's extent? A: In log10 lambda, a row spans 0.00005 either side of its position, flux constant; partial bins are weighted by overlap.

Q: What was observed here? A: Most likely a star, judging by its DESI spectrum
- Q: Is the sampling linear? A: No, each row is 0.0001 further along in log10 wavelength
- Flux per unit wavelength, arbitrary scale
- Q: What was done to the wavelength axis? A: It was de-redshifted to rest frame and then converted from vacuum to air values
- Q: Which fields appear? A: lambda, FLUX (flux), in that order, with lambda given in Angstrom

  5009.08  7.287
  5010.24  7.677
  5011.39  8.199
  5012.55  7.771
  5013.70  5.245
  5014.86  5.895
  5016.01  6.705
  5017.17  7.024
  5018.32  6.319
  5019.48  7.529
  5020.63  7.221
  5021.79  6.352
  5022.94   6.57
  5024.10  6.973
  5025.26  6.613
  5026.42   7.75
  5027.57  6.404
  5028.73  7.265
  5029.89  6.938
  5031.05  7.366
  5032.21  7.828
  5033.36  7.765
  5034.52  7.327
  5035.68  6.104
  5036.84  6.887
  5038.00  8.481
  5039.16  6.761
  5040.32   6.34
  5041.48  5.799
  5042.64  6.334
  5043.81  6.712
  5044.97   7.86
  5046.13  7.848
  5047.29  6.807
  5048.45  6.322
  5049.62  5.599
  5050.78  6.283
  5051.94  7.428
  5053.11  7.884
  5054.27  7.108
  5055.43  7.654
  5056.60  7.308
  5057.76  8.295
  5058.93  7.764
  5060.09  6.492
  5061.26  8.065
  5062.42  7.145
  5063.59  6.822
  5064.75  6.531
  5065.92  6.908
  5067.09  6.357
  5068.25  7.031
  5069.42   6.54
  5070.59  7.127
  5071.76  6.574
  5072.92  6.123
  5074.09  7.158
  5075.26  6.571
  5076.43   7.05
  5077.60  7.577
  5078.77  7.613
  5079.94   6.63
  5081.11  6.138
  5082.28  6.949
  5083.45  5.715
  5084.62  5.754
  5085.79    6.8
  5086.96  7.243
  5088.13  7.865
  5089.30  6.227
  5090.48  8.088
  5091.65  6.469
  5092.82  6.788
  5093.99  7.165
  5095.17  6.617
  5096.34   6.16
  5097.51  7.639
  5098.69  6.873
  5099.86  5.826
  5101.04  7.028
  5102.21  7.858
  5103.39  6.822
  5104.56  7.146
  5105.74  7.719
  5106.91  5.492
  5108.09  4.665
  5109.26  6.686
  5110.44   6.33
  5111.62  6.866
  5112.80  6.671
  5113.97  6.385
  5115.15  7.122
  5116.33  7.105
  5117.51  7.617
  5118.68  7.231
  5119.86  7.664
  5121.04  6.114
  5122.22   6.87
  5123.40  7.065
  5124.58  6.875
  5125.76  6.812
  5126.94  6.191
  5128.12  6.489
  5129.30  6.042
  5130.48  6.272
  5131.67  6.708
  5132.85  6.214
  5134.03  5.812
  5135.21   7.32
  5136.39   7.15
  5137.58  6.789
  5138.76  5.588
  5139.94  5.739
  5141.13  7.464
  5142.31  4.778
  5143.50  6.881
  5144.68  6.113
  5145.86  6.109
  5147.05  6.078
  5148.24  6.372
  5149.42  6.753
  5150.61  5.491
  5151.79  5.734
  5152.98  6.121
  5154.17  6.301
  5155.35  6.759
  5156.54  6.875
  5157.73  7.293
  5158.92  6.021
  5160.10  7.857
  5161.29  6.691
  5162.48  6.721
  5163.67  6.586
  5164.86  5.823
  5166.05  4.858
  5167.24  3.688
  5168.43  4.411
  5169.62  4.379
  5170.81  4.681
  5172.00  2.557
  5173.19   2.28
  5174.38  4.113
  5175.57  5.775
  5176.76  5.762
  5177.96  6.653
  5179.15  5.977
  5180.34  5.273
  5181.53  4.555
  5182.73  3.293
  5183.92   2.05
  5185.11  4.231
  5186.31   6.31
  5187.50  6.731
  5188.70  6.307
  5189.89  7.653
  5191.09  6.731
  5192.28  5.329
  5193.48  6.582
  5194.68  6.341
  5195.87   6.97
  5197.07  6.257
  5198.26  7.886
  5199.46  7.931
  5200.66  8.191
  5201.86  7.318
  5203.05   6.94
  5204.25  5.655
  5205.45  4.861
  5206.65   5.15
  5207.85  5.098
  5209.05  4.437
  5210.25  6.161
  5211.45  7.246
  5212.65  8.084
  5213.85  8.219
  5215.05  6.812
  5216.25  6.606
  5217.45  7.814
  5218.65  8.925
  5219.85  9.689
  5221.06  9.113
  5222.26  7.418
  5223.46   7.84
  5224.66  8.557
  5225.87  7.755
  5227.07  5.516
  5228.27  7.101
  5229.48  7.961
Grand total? 2.84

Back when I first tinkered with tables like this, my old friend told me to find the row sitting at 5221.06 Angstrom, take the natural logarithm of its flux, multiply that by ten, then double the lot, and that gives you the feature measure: 44.2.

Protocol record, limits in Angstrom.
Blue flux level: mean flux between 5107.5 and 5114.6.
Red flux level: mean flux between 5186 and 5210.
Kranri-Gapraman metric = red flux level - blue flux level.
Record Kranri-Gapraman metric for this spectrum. 0.2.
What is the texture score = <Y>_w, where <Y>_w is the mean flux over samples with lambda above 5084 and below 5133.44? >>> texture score 6.75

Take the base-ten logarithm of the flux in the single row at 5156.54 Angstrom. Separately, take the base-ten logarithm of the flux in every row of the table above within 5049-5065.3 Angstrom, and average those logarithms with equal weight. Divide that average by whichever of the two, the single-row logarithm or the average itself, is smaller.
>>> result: 1.02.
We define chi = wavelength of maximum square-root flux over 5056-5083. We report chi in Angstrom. 5057.76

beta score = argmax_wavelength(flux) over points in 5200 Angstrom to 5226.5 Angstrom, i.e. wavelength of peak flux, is 5219.85 Angstrom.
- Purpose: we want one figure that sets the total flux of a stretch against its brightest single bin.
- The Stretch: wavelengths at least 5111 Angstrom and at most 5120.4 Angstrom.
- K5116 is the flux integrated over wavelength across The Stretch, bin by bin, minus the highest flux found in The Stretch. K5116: 59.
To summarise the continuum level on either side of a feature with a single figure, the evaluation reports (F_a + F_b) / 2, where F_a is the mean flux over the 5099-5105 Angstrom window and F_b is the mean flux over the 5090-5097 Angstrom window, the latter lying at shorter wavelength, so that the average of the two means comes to 6.9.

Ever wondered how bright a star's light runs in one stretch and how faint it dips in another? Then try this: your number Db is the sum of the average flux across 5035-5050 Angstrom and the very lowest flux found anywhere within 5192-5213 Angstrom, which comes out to 11.2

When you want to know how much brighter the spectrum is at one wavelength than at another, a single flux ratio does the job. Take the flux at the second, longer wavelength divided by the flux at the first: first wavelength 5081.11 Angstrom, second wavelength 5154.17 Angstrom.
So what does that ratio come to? 1.03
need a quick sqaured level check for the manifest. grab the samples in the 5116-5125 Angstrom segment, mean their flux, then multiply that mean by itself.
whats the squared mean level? 50.0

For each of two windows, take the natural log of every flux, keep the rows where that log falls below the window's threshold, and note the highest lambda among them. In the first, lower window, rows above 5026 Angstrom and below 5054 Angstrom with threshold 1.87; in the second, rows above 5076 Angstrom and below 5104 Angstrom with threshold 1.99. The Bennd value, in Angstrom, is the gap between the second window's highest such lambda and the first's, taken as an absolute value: 52.6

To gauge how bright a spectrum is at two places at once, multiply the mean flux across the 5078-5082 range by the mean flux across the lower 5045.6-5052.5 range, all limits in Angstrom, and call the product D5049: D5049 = 46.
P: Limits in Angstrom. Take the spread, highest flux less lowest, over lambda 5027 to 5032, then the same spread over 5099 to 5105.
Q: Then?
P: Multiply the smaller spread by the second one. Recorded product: 2.0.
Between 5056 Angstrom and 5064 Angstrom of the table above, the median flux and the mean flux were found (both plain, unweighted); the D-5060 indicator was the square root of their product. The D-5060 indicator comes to 7.36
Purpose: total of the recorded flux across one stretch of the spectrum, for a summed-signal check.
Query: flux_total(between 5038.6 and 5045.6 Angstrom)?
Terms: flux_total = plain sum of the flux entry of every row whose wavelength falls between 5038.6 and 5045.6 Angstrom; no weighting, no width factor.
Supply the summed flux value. 39.8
